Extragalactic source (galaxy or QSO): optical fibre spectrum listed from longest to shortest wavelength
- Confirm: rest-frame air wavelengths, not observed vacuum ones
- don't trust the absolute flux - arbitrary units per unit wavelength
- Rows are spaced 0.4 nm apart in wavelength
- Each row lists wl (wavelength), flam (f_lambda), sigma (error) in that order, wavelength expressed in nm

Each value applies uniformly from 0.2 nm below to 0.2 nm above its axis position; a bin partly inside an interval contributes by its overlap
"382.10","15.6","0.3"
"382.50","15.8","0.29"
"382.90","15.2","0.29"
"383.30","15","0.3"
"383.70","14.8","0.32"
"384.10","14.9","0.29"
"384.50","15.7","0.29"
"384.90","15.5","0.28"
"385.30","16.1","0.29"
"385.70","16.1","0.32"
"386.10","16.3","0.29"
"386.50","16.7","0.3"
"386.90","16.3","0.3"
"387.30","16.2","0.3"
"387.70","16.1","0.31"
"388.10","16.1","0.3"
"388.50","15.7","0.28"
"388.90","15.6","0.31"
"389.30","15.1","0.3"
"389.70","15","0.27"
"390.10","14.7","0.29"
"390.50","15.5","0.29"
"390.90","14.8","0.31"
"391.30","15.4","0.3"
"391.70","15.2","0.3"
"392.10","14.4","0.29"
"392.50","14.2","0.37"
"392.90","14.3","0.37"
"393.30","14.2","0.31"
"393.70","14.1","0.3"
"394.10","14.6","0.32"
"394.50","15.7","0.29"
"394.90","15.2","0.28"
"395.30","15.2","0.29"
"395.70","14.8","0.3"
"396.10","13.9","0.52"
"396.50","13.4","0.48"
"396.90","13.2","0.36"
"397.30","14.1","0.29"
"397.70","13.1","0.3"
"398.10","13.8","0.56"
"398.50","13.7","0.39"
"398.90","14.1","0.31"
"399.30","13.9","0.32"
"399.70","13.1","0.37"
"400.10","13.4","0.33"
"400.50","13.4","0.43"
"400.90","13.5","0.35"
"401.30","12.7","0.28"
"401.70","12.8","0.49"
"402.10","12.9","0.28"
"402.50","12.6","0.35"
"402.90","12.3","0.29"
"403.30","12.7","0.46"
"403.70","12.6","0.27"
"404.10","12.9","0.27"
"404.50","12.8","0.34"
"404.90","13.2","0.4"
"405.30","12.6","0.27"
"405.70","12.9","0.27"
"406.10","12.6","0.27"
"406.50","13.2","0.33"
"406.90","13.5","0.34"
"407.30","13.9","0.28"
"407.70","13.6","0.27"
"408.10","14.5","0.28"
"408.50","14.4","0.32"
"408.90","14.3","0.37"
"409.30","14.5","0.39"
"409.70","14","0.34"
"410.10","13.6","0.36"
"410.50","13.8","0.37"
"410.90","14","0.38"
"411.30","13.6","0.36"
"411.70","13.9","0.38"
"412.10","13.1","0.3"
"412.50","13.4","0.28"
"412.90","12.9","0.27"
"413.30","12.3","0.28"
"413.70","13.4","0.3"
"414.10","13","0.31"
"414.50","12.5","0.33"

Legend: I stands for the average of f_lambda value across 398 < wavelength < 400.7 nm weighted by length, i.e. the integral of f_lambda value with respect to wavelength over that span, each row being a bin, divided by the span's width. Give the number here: 13.6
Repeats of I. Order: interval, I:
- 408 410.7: 14.1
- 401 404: 12.7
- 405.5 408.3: 13.5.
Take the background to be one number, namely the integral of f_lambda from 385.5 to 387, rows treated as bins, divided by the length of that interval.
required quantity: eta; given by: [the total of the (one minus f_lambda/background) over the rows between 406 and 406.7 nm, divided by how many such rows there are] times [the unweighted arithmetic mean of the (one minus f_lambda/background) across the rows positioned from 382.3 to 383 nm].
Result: 0.01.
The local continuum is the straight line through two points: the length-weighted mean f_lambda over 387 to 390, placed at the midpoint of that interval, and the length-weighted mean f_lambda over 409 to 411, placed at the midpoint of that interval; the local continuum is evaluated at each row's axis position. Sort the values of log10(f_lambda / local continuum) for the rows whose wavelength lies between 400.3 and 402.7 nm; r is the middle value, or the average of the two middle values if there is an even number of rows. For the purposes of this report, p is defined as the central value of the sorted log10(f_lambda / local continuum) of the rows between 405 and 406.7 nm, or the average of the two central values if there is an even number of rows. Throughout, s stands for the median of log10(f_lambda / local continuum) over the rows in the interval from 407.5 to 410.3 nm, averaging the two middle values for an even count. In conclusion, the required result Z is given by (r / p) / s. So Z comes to 167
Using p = -0.05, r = -0.056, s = 0.007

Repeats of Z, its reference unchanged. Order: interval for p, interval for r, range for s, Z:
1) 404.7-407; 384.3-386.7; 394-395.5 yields -105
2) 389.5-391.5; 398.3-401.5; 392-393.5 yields -76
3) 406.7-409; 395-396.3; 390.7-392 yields -1039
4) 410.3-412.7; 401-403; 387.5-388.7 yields 892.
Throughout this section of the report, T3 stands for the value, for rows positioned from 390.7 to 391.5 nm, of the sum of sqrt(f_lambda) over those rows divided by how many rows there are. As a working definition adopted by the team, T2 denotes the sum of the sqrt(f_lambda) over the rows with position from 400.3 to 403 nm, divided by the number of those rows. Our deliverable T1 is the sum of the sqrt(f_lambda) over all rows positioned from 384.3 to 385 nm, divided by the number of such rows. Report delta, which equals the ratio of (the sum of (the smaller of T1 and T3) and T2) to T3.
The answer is 1.92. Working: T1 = 3.9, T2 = 3.59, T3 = 3.89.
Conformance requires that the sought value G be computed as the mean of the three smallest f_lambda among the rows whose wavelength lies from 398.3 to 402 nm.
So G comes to 12.9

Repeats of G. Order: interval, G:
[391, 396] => 14.2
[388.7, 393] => 14.3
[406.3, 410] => 13.4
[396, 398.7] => 13.2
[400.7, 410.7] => 12.5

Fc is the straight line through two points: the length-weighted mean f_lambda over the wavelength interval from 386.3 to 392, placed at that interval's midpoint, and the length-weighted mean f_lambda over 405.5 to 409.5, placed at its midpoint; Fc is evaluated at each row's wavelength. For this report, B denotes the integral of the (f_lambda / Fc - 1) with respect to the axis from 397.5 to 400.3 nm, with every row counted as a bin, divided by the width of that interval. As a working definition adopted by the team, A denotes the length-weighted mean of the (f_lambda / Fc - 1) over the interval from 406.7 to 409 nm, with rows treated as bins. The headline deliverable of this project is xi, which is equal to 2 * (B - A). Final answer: -0.19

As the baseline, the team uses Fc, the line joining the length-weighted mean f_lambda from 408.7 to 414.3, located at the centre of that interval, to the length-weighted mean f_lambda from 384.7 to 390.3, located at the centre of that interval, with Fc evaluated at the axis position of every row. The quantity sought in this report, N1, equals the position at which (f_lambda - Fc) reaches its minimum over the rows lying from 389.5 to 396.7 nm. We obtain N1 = 396.50 nm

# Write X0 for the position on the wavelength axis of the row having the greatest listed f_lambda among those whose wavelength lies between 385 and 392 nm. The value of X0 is 386.50 nm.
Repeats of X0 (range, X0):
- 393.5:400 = 394.50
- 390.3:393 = 390.50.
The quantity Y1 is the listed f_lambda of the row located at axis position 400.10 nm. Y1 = 13.4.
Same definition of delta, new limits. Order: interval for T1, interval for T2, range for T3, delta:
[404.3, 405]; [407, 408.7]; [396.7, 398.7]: 2.00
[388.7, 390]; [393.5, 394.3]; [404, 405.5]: 2.06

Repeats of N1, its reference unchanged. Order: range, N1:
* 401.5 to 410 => 402.90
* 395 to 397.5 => 396.90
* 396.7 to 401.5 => 401.30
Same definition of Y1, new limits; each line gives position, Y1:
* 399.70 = 13.1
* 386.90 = 16.3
